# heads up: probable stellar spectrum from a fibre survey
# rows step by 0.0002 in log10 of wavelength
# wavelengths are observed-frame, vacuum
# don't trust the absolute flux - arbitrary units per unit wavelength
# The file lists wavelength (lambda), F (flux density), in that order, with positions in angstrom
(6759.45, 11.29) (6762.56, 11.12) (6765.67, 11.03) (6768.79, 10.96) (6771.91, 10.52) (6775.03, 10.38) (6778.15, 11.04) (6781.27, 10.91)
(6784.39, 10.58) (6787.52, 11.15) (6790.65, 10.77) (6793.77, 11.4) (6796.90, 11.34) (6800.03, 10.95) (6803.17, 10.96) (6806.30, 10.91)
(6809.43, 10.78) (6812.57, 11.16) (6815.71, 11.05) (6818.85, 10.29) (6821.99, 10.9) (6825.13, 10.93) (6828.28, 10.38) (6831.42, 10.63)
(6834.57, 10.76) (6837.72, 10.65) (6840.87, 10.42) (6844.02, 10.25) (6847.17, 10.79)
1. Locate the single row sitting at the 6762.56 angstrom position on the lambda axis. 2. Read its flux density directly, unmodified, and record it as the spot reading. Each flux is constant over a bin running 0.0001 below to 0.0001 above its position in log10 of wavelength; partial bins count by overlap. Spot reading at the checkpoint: 11.12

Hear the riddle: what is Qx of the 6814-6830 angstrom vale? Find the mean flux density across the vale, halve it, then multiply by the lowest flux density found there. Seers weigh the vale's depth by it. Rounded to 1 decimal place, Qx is 55.1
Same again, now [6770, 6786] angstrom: 55.5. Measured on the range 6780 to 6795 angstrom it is 58.0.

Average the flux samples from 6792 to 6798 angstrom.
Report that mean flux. 11.4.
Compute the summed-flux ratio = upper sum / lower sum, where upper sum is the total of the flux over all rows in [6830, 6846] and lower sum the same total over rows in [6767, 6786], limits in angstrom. 0.82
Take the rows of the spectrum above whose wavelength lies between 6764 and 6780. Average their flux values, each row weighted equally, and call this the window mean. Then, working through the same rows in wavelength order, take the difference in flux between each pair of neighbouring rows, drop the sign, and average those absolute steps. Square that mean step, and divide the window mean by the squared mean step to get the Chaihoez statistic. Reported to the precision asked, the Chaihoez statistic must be 101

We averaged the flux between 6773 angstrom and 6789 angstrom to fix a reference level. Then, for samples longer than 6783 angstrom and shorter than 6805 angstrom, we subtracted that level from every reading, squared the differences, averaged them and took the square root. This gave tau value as 0.35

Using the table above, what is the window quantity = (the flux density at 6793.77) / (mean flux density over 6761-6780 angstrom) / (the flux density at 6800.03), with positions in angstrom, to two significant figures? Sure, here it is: 0.096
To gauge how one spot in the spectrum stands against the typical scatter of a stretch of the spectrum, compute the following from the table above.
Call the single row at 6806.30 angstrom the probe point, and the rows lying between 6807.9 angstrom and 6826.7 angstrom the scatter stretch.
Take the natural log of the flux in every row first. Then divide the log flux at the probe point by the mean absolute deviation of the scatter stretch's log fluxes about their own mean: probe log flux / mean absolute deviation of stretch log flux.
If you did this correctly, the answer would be 121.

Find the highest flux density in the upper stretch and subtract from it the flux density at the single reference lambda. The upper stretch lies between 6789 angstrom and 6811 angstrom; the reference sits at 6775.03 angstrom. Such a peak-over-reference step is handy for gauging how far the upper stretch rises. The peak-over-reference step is 1.0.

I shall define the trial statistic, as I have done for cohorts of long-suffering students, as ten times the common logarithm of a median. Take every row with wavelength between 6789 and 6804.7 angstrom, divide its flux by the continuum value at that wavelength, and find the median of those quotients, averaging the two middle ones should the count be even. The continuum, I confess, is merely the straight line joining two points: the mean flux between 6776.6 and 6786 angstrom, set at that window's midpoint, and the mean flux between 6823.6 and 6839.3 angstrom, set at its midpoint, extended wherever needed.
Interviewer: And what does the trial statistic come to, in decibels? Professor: 0.08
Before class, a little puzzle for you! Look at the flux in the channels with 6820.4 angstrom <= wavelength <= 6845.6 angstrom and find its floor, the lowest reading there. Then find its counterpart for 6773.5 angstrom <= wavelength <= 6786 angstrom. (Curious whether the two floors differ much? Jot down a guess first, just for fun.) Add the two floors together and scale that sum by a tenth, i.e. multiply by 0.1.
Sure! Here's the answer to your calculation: 2.06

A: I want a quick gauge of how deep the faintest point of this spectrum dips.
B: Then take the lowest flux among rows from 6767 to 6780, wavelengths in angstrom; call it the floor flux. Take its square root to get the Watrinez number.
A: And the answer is 3.22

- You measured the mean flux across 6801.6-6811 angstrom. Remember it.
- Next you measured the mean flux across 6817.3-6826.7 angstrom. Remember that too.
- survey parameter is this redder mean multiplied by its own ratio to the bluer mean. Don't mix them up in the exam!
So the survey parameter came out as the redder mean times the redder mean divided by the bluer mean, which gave 10.5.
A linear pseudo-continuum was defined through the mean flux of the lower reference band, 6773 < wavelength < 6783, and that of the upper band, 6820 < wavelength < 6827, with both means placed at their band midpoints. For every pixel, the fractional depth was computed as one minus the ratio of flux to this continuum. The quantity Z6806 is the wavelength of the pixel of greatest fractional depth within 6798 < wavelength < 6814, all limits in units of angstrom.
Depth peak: 6809.43 angstrom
